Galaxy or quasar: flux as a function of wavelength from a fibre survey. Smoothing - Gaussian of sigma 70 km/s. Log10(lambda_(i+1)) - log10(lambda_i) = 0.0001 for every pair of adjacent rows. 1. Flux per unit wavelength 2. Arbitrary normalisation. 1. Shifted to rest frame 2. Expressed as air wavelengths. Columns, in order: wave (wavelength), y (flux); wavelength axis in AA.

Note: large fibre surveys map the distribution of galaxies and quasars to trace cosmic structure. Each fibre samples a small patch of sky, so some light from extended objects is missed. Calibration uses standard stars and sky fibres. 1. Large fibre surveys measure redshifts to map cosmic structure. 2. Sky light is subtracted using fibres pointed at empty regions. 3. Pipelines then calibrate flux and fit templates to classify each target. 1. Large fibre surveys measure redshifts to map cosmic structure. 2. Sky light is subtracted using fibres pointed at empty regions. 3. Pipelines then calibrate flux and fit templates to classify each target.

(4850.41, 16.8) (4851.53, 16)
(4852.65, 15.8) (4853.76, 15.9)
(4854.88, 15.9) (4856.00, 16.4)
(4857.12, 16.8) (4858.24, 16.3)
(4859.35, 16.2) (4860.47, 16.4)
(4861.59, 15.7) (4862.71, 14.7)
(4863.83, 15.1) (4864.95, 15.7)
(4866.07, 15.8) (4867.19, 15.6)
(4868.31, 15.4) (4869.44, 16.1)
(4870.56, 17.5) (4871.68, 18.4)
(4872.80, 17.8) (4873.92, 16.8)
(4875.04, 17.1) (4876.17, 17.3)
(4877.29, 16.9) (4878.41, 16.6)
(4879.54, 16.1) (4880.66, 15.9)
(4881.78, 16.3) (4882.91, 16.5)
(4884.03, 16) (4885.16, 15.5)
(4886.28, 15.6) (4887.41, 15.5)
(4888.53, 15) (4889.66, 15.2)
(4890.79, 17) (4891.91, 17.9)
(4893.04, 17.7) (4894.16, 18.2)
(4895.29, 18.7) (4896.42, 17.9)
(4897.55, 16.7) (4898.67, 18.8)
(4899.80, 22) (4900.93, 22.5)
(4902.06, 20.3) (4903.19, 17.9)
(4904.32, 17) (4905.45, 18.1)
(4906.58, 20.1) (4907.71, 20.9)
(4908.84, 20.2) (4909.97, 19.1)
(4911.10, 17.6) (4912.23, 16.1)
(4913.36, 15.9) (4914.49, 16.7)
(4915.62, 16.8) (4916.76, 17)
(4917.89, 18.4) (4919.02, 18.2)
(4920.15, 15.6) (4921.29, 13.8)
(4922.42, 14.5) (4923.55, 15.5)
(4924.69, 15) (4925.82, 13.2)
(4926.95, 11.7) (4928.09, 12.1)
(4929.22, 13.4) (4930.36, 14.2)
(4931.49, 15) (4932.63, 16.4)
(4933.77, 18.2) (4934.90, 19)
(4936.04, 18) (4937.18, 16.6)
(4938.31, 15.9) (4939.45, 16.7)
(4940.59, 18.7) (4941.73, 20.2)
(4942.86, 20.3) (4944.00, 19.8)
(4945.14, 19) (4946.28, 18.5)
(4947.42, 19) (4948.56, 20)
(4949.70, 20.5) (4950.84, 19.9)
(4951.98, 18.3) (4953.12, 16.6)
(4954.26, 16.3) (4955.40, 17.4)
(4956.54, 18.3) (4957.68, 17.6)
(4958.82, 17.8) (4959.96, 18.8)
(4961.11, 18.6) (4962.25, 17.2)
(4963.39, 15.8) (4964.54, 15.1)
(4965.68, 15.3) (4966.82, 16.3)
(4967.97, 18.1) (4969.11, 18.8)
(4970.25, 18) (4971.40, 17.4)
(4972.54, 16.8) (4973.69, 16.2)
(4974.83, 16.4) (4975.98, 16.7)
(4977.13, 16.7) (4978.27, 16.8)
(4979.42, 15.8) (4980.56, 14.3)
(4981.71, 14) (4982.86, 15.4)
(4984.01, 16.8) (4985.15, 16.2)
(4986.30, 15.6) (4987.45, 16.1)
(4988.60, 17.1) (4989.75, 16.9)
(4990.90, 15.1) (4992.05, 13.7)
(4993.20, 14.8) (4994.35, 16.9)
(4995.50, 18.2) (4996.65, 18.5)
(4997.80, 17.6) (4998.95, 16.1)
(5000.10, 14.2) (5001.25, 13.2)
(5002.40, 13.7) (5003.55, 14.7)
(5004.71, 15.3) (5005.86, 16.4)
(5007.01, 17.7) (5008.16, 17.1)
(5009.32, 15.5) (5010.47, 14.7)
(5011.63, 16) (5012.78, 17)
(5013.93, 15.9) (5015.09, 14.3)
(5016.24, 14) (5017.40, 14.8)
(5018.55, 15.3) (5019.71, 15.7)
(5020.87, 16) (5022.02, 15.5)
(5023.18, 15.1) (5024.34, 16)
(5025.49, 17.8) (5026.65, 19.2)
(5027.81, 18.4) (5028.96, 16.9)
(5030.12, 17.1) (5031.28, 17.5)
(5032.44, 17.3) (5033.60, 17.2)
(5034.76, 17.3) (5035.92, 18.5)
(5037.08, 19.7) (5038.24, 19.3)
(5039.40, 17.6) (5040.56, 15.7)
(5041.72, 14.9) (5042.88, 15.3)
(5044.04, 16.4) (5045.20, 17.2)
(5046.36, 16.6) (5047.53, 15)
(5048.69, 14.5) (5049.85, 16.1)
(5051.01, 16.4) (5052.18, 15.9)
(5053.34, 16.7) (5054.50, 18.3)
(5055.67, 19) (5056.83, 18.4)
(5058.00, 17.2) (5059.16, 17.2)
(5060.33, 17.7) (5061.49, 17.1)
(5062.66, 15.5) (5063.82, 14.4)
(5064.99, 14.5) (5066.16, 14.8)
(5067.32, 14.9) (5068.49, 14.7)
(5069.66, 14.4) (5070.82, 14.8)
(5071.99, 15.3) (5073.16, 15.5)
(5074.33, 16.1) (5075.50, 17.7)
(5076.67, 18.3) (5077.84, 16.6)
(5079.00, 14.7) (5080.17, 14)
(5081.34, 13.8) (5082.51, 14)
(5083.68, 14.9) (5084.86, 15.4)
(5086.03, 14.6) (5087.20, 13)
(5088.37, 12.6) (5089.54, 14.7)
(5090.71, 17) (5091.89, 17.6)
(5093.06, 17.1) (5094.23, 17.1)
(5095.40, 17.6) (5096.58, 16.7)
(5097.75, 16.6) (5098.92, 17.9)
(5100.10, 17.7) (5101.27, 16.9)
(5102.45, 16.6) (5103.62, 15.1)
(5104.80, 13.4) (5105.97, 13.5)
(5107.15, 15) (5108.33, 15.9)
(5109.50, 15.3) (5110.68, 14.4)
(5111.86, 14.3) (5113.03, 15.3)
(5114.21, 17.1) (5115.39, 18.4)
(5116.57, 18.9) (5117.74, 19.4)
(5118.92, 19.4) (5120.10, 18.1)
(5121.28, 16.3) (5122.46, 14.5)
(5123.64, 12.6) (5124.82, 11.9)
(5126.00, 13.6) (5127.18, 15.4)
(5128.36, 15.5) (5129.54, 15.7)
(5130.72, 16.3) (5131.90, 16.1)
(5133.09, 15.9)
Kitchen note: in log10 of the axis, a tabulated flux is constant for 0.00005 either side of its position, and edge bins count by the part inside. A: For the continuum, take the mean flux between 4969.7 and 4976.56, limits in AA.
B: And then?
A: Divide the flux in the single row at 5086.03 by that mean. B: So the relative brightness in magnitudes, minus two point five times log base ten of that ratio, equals 0.16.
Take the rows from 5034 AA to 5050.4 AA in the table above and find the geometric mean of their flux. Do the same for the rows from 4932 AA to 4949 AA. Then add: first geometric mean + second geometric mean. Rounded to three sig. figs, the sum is 35.0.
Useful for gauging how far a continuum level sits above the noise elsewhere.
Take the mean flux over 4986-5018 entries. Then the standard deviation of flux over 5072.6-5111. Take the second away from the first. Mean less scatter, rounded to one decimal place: 14.2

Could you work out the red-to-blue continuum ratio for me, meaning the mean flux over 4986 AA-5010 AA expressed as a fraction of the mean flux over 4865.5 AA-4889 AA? 0.97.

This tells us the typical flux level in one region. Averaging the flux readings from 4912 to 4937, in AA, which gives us 15.7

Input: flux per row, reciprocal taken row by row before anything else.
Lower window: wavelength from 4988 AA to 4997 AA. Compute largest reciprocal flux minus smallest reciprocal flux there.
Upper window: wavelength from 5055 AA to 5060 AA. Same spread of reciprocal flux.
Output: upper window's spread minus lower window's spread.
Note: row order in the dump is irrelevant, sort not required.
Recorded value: -0.013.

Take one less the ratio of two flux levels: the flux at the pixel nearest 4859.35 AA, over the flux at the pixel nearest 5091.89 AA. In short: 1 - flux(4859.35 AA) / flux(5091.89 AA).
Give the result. 0.1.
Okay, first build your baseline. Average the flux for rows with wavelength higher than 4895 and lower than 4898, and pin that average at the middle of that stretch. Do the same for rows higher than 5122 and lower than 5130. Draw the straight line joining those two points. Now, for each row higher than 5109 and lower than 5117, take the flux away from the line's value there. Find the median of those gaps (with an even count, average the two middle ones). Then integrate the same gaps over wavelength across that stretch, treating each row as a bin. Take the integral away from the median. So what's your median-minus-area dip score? 14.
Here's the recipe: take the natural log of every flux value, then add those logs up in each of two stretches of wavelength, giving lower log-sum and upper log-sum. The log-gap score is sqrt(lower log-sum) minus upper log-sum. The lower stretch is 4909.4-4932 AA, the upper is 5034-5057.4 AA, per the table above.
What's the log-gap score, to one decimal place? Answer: -49.1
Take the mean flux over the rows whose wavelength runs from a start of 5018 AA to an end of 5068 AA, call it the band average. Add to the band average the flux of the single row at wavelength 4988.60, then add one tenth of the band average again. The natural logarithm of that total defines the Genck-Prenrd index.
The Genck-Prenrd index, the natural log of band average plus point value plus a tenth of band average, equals 3.57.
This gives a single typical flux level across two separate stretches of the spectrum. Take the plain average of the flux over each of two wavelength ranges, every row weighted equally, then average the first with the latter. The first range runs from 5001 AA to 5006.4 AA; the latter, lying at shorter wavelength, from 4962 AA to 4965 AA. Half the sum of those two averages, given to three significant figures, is 15.3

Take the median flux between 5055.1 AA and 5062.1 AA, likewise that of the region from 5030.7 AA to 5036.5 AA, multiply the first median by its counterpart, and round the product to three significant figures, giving 302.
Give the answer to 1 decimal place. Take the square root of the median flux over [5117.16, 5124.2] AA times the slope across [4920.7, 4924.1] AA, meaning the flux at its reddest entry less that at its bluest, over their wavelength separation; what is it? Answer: 3.6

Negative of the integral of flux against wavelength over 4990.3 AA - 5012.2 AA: -345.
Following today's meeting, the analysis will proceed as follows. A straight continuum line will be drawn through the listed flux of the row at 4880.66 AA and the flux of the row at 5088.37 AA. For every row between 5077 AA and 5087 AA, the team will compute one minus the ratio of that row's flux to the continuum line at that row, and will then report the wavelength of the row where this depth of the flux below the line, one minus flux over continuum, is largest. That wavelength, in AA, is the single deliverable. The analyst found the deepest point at 5081.34 AA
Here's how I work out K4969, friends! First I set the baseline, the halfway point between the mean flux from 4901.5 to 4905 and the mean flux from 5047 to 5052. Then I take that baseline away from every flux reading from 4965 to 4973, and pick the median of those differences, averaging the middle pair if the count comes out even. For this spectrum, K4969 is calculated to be 0.4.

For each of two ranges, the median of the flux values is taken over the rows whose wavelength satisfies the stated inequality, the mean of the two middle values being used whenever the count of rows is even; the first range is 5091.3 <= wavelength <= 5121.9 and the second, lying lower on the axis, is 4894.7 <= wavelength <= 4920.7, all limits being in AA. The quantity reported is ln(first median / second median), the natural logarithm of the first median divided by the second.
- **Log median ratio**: -0.07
